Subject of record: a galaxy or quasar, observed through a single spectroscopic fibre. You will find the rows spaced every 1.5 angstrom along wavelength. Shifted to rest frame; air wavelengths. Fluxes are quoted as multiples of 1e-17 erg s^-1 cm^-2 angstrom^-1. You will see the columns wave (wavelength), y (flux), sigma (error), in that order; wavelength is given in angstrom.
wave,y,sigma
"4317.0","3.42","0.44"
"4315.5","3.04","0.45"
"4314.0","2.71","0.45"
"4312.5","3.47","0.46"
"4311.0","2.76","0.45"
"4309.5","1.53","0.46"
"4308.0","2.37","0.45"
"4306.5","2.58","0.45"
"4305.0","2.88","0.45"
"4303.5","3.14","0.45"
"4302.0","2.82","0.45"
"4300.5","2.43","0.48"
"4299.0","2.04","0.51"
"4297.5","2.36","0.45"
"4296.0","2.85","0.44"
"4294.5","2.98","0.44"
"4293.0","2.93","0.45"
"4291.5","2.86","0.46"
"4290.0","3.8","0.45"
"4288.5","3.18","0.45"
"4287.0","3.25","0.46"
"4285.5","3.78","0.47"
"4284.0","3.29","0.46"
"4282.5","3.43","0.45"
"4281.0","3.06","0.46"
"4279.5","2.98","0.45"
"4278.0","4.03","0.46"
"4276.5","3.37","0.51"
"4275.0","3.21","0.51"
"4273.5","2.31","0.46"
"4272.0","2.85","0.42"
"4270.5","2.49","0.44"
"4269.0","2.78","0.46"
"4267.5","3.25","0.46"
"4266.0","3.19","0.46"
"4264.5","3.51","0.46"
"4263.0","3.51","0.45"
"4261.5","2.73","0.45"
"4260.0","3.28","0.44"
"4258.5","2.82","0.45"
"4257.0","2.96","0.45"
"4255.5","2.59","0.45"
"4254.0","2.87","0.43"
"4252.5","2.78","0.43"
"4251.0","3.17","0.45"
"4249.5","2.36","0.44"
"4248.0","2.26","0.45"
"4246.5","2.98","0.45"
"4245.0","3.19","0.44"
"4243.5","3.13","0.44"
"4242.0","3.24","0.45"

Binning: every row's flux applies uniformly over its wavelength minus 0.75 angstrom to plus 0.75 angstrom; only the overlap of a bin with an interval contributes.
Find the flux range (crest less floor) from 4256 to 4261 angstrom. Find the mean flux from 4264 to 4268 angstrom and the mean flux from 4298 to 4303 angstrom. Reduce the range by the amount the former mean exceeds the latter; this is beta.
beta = -0.4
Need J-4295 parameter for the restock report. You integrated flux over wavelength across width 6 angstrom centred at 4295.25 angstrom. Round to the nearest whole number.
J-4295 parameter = 17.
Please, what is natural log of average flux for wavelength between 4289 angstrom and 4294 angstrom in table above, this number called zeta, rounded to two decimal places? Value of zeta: 1.16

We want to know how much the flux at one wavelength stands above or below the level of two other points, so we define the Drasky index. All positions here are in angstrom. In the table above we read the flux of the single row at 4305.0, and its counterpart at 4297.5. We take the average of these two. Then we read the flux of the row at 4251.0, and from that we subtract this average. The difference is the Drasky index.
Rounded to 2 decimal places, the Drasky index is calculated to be 0.55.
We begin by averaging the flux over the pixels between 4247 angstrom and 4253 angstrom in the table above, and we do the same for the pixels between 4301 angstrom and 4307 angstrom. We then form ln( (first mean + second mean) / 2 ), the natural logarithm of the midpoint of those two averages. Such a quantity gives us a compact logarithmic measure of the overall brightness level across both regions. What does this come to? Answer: 1.01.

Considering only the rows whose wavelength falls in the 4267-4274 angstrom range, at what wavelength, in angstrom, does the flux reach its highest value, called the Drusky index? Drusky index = 4267.5 angstrom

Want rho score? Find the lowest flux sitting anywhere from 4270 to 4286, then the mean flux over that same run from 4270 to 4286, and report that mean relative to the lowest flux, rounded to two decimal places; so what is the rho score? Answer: 1.37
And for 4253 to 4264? 1.15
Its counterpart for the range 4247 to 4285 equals 1.33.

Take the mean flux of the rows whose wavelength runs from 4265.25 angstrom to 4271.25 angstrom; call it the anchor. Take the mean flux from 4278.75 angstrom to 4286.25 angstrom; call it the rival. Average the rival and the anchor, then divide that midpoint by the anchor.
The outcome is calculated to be 1.06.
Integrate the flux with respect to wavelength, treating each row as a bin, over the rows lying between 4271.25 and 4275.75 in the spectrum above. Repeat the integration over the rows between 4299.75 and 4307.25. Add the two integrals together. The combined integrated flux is 33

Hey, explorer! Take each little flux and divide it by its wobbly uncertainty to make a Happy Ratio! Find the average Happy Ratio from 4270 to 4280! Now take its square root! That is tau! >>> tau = 2.56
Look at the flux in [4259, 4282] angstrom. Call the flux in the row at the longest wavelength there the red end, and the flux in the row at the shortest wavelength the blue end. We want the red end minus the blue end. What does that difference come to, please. -0.2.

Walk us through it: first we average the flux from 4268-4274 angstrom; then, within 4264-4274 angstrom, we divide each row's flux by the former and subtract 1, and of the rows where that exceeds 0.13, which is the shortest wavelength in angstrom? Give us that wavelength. 4264.5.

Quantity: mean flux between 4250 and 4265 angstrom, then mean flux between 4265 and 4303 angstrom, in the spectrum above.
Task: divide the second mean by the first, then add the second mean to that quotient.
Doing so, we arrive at 4.0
